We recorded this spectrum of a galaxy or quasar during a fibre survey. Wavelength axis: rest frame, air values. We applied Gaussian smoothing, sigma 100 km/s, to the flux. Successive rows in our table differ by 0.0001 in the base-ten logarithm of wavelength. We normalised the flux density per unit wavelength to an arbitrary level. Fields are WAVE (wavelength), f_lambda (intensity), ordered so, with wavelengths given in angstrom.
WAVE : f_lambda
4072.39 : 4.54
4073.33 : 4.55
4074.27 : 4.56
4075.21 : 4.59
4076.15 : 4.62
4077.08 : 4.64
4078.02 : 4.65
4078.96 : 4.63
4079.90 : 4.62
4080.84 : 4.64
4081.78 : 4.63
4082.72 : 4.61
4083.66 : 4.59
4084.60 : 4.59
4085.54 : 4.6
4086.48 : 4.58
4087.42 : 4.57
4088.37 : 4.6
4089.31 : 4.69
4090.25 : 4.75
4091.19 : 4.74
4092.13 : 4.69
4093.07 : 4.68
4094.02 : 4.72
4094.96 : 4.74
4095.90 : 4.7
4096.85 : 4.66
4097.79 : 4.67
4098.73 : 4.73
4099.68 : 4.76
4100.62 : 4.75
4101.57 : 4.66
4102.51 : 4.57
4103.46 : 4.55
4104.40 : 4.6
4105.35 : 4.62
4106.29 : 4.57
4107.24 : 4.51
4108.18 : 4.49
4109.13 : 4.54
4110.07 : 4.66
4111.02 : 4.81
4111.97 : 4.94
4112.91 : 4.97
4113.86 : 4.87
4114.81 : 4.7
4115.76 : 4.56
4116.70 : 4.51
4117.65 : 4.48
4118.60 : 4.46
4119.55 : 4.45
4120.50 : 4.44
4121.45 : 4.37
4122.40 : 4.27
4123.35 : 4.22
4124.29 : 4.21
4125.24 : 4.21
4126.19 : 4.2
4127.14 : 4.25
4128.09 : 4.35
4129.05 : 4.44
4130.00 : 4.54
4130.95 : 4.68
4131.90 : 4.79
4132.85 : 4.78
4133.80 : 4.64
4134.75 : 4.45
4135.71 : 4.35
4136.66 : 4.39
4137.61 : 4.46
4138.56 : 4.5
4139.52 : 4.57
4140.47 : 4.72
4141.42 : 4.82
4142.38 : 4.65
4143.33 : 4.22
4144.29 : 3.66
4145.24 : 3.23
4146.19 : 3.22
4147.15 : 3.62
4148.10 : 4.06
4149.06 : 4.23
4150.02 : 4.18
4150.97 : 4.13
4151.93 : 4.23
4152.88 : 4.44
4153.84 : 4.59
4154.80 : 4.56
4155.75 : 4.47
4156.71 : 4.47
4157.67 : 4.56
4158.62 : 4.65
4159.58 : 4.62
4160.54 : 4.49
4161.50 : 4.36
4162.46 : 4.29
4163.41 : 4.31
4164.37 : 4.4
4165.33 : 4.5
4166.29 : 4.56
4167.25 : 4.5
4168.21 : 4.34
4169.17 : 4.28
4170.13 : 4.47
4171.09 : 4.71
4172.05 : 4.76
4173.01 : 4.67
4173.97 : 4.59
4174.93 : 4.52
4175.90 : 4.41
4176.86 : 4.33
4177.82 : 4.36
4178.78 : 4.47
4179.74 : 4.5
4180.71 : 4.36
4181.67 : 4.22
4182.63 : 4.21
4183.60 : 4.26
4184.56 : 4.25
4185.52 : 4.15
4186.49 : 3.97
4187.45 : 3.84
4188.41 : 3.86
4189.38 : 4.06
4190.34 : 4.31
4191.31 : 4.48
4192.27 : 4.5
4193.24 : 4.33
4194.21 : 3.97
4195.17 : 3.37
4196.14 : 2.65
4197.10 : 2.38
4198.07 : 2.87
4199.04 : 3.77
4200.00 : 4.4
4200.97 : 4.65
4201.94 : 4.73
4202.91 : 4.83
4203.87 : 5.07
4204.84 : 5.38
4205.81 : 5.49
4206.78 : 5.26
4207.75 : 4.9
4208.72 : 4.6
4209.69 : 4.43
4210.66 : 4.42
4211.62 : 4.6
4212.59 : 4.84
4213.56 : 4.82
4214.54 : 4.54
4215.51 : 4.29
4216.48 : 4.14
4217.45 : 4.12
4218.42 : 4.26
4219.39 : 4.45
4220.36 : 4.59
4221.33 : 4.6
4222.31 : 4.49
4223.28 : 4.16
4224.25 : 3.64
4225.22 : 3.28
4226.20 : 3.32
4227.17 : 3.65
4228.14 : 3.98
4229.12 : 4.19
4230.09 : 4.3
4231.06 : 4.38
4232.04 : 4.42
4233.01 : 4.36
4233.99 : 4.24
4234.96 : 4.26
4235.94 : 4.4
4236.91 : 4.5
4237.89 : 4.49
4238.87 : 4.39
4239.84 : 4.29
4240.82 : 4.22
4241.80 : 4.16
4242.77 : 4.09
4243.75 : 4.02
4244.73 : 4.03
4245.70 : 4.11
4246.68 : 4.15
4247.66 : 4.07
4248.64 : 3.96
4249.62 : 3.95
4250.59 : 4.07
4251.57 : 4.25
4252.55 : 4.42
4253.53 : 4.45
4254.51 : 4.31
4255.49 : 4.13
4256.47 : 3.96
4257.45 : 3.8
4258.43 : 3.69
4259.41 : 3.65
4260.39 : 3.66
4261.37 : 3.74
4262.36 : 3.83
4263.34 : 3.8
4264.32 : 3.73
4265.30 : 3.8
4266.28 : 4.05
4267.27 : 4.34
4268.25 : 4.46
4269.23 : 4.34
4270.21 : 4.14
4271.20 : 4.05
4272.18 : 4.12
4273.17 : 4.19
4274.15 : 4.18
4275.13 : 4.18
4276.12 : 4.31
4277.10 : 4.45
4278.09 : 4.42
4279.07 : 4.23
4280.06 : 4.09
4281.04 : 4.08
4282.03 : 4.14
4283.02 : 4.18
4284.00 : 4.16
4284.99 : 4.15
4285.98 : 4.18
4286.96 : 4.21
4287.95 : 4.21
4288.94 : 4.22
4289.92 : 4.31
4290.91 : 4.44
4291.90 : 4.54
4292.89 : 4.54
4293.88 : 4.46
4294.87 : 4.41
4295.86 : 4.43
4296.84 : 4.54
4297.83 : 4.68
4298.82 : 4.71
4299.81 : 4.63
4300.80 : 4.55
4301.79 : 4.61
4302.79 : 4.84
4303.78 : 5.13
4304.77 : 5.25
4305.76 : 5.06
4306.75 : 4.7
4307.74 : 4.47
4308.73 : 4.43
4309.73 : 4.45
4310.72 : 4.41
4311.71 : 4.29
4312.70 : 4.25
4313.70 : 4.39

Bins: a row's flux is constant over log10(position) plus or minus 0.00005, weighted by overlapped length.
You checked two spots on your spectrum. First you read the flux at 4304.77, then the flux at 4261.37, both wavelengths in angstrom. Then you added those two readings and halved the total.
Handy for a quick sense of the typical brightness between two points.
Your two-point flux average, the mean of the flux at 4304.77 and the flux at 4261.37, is 4.5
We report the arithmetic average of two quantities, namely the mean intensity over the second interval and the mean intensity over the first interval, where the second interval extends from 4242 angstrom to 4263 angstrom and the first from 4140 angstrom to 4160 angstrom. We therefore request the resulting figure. 4.13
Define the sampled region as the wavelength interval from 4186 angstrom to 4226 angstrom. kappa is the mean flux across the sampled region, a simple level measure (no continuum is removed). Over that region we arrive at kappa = 4.3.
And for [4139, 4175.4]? 4.4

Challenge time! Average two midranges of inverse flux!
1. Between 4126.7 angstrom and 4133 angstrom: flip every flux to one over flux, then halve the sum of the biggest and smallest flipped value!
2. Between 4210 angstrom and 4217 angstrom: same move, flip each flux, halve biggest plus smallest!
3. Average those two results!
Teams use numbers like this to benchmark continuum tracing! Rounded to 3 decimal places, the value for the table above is 0.223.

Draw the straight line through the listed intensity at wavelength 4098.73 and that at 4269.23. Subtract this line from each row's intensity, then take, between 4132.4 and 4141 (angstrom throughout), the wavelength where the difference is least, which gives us 4135.71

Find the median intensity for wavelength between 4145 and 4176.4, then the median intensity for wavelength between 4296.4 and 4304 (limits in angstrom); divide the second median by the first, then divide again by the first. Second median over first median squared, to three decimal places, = 0.233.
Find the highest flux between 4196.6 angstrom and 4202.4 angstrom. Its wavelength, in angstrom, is 4201.94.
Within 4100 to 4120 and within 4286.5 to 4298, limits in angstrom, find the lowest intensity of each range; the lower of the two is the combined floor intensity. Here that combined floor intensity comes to 4.2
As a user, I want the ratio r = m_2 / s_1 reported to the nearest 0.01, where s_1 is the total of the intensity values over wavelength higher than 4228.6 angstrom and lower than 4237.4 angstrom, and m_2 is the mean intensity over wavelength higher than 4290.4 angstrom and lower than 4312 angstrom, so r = 0.12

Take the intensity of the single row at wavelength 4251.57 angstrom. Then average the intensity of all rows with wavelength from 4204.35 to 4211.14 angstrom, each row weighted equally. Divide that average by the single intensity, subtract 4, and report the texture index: -2.84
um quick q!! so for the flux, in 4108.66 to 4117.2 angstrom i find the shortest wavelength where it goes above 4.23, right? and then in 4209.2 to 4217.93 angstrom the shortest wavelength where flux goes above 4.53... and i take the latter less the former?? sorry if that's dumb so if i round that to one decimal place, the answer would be 102.5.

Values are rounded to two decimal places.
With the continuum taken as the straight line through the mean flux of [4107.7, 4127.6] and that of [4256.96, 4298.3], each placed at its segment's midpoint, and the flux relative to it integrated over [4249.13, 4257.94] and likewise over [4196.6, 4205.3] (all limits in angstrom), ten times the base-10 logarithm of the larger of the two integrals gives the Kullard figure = 9.38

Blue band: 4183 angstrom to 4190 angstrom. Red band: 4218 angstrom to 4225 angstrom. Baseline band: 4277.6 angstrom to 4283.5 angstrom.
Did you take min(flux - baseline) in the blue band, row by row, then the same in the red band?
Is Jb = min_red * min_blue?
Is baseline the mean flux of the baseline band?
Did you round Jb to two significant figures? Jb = 0.19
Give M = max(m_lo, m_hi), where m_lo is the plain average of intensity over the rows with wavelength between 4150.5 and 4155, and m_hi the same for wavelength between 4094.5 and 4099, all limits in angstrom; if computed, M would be 4.70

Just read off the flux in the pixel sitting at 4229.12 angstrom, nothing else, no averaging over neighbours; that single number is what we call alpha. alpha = 4.19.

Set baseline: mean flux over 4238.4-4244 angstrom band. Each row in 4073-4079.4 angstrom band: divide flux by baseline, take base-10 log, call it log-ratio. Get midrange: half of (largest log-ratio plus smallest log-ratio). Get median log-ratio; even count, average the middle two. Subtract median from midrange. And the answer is -0.002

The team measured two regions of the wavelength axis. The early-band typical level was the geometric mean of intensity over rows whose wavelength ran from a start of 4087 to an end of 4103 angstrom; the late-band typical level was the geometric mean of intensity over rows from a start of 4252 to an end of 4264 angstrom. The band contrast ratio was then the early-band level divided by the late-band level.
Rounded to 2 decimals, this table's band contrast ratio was 1.19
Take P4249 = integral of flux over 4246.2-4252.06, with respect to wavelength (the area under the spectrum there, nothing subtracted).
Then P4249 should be 23.9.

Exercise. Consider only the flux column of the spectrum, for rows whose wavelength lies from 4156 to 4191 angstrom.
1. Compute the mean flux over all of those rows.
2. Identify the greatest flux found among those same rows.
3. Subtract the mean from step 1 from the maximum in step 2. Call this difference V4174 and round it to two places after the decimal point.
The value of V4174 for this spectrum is 0.38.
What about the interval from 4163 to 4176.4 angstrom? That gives 0.26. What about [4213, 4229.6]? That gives 0.67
